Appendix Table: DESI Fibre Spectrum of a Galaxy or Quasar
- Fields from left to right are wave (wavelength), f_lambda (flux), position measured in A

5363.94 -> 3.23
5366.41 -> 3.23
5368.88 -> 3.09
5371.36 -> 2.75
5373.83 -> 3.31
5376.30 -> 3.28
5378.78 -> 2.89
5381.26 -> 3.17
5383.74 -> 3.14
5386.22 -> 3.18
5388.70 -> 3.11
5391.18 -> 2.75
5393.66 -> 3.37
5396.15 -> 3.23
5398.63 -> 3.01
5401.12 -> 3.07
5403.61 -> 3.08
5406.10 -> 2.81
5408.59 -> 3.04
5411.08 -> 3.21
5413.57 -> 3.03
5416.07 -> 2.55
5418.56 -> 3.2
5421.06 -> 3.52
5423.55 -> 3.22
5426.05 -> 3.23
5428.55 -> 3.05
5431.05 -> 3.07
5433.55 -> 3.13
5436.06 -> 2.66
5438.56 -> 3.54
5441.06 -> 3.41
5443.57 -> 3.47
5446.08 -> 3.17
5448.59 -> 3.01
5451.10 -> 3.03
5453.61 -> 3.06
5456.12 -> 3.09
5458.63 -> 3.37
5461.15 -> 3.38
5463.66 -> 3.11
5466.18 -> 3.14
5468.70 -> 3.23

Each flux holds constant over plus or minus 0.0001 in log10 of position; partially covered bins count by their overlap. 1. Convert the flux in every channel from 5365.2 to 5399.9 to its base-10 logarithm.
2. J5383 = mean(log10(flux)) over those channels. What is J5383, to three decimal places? 0.492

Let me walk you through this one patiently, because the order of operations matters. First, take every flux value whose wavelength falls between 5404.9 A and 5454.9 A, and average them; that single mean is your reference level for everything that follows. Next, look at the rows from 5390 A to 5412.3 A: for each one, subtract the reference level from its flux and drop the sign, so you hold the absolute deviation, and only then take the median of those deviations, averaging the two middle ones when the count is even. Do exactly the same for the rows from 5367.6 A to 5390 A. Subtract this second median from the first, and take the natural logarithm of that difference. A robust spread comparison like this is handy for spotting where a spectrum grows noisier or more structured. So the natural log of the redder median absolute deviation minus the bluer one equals -3.0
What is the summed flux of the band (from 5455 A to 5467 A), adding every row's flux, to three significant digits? 16.1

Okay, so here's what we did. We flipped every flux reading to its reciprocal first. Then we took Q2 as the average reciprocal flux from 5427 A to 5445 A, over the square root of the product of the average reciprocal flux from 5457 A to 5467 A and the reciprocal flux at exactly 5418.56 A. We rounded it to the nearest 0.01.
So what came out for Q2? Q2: 1.02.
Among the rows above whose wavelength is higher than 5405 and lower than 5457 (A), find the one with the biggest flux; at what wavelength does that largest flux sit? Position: 5438.56 A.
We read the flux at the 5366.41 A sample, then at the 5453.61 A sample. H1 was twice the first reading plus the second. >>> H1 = 9.5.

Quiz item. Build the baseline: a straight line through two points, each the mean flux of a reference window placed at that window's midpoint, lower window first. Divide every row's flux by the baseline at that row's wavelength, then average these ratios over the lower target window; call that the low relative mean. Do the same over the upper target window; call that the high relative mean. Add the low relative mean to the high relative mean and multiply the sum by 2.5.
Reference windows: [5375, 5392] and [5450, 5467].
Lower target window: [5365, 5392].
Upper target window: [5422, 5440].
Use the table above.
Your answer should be 5.01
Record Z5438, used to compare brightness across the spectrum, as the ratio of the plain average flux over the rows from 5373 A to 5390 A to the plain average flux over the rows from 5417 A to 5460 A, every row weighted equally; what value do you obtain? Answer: 0.99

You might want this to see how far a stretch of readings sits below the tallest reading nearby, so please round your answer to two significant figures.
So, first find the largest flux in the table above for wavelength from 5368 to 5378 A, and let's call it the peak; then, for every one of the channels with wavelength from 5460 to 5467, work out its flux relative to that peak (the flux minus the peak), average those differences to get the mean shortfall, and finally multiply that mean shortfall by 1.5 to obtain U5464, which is -0.15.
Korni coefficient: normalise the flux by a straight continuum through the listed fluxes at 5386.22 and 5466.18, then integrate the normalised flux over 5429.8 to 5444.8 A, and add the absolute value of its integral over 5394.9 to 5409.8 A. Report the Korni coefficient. 29.6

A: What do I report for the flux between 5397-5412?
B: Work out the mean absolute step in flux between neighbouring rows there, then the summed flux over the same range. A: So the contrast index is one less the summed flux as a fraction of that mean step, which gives -122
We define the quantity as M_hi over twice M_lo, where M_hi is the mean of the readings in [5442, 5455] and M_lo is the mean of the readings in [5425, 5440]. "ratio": 0.506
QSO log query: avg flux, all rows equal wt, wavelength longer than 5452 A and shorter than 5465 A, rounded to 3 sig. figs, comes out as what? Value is 3.20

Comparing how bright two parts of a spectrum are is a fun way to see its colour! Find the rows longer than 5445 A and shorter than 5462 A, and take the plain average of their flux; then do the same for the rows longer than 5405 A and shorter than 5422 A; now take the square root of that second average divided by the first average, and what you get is 0.983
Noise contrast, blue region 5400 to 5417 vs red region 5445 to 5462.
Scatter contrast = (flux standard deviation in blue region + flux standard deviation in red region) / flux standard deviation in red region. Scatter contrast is 2.41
